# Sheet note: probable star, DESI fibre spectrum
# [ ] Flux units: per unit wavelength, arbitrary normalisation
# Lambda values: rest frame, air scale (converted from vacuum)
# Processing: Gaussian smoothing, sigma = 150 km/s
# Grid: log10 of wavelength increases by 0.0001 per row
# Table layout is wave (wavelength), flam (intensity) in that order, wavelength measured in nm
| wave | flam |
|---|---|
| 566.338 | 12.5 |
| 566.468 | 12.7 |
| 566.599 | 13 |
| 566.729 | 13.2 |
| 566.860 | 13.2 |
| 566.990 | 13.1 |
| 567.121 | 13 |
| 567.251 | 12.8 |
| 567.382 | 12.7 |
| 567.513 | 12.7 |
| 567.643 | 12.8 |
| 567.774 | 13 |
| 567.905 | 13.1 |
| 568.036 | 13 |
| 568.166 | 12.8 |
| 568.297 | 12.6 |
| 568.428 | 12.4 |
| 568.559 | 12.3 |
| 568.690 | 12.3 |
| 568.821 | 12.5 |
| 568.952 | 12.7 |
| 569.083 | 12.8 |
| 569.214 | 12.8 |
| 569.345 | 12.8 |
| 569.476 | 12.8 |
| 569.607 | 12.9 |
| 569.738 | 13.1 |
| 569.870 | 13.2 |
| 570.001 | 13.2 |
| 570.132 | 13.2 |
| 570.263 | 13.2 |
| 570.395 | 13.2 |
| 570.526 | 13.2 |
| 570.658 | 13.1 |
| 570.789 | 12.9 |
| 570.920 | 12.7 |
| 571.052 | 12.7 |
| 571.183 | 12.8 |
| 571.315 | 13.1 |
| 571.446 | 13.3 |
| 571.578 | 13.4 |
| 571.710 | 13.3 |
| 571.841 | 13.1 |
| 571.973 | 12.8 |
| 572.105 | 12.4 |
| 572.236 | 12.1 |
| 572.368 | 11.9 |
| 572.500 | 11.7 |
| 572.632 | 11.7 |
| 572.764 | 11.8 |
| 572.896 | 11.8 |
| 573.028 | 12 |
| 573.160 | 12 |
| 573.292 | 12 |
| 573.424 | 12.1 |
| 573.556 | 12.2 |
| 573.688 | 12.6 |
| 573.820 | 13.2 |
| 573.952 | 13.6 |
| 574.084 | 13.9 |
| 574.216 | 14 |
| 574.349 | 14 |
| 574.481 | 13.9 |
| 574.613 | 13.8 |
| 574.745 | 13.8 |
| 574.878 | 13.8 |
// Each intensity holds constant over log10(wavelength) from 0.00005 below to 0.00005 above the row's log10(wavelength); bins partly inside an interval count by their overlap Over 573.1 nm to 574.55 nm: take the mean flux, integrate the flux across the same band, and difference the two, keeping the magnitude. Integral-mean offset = 5.9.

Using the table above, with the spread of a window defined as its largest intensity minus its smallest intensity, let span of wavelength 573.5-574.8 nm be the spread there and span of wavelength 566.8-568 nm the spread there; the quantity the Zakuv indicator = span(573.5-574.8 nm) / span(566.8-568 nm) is 4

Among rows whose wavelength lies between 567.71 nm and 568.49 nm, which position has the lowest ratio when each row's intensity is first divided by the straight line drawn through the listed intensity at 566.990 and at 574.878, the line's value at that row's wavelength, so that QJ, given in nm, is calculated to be 568.428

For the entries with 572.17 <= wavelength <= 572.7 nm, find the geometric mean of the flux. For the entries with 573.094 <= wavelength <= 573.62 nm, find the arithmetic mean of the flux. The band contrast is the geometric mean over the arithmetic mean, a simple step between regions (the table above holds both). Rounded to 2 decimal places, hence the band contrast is 0.98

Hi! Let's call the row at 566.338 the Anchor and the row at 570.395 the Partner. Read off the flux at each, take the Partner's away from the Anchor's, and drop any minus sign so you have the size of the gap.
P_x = 0.70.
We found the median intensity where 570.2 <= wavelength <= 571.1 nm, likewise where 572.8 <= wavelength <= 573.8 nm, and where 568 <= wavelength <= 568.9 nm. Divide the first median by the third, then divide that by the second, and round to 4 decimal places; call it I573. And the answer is 0.0873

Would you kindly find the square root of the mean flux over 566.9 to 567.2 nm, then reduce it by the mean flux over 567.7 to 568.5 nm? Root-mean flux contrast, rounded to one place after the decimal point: -9.2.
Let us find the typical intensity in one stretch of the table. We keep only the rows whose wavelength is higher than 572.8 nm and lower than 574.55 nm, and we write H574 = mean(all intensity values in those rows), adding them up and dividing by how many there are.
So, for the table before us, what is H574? 12.9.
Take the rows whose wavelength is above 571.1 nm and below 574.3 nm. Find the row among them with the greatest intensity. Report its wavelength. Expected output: 574.216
